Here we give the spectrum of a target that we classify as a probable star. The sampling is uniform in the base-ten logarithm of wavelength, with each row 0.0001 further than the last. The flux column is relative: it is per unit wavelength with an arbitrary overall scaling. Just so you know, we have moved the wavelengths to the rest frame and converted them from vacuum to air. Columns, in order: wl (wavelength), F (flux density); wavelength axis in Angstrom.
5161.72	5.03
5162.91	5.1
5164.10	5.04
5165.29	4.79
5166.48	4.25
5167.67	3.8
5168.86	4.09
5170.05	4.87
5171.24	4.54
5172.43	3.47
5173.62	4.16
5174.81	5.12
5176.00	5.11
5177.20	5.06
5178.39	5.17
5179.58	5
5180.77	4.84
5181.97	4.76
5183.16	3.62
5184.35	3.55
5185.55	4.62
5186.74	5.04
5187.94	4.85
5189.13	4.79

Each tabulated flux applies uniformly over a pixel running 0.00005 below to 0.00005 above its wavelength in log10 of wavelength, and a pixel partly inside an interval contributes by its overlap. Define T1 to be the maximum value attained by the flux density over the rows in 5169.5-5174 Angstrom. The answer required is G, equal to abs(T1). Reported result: 4.87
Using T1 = 4.87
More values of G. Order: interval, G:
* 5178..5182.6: 5.17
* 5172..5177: 5.12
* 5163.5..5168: 5.04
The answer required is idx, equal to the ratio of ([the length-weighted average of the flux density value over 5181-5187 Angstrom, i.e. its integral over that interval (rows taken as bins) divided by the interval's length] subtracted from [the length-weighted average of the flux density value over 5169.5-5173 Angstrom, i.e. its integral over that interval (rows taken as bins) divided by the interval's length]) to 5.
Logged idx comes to 0.00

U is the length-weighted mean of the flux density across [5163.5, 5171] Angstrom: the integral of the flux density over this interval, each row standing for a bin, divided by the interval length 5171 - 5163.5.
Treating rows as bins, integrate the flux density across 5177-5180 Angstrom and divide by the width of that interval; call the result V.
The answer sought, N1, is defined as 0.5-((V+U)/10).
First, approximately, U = 4.5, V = 5.09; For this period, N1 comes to -0.46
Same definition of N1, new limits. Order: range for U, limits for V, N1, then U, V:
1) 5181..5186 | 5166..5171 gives -0.34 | 4.2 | 4.27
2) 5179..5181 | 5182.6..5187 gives -0.41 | 4.9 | 4.15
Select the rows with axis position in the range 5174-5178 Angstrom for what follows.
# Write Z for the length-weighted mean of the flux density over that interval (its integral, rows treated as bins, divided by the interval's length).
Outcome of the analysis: 5.0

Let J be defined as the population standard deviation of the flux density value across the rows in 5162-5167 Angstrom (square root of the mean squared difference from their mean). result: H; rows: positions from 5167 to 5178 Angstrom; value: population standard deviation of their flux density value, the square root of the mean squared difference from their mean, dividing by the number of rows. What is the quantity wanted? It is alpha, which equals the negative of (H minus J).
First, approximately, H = 0.581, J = 0.34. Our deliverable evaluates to -0.25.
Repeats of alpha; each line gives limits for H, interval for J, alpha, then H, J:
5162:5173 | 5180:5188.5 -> 0.03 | 0.540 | 0.57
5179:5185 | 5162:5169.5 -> -0.14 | 0.633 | 0.49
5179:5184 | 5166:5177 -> 0.00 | 0.547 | 0.54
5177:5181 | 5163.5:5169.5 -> 0.34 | 0.119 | 0.46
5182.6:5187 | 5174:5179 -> -0.60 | 0.640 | 0.04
